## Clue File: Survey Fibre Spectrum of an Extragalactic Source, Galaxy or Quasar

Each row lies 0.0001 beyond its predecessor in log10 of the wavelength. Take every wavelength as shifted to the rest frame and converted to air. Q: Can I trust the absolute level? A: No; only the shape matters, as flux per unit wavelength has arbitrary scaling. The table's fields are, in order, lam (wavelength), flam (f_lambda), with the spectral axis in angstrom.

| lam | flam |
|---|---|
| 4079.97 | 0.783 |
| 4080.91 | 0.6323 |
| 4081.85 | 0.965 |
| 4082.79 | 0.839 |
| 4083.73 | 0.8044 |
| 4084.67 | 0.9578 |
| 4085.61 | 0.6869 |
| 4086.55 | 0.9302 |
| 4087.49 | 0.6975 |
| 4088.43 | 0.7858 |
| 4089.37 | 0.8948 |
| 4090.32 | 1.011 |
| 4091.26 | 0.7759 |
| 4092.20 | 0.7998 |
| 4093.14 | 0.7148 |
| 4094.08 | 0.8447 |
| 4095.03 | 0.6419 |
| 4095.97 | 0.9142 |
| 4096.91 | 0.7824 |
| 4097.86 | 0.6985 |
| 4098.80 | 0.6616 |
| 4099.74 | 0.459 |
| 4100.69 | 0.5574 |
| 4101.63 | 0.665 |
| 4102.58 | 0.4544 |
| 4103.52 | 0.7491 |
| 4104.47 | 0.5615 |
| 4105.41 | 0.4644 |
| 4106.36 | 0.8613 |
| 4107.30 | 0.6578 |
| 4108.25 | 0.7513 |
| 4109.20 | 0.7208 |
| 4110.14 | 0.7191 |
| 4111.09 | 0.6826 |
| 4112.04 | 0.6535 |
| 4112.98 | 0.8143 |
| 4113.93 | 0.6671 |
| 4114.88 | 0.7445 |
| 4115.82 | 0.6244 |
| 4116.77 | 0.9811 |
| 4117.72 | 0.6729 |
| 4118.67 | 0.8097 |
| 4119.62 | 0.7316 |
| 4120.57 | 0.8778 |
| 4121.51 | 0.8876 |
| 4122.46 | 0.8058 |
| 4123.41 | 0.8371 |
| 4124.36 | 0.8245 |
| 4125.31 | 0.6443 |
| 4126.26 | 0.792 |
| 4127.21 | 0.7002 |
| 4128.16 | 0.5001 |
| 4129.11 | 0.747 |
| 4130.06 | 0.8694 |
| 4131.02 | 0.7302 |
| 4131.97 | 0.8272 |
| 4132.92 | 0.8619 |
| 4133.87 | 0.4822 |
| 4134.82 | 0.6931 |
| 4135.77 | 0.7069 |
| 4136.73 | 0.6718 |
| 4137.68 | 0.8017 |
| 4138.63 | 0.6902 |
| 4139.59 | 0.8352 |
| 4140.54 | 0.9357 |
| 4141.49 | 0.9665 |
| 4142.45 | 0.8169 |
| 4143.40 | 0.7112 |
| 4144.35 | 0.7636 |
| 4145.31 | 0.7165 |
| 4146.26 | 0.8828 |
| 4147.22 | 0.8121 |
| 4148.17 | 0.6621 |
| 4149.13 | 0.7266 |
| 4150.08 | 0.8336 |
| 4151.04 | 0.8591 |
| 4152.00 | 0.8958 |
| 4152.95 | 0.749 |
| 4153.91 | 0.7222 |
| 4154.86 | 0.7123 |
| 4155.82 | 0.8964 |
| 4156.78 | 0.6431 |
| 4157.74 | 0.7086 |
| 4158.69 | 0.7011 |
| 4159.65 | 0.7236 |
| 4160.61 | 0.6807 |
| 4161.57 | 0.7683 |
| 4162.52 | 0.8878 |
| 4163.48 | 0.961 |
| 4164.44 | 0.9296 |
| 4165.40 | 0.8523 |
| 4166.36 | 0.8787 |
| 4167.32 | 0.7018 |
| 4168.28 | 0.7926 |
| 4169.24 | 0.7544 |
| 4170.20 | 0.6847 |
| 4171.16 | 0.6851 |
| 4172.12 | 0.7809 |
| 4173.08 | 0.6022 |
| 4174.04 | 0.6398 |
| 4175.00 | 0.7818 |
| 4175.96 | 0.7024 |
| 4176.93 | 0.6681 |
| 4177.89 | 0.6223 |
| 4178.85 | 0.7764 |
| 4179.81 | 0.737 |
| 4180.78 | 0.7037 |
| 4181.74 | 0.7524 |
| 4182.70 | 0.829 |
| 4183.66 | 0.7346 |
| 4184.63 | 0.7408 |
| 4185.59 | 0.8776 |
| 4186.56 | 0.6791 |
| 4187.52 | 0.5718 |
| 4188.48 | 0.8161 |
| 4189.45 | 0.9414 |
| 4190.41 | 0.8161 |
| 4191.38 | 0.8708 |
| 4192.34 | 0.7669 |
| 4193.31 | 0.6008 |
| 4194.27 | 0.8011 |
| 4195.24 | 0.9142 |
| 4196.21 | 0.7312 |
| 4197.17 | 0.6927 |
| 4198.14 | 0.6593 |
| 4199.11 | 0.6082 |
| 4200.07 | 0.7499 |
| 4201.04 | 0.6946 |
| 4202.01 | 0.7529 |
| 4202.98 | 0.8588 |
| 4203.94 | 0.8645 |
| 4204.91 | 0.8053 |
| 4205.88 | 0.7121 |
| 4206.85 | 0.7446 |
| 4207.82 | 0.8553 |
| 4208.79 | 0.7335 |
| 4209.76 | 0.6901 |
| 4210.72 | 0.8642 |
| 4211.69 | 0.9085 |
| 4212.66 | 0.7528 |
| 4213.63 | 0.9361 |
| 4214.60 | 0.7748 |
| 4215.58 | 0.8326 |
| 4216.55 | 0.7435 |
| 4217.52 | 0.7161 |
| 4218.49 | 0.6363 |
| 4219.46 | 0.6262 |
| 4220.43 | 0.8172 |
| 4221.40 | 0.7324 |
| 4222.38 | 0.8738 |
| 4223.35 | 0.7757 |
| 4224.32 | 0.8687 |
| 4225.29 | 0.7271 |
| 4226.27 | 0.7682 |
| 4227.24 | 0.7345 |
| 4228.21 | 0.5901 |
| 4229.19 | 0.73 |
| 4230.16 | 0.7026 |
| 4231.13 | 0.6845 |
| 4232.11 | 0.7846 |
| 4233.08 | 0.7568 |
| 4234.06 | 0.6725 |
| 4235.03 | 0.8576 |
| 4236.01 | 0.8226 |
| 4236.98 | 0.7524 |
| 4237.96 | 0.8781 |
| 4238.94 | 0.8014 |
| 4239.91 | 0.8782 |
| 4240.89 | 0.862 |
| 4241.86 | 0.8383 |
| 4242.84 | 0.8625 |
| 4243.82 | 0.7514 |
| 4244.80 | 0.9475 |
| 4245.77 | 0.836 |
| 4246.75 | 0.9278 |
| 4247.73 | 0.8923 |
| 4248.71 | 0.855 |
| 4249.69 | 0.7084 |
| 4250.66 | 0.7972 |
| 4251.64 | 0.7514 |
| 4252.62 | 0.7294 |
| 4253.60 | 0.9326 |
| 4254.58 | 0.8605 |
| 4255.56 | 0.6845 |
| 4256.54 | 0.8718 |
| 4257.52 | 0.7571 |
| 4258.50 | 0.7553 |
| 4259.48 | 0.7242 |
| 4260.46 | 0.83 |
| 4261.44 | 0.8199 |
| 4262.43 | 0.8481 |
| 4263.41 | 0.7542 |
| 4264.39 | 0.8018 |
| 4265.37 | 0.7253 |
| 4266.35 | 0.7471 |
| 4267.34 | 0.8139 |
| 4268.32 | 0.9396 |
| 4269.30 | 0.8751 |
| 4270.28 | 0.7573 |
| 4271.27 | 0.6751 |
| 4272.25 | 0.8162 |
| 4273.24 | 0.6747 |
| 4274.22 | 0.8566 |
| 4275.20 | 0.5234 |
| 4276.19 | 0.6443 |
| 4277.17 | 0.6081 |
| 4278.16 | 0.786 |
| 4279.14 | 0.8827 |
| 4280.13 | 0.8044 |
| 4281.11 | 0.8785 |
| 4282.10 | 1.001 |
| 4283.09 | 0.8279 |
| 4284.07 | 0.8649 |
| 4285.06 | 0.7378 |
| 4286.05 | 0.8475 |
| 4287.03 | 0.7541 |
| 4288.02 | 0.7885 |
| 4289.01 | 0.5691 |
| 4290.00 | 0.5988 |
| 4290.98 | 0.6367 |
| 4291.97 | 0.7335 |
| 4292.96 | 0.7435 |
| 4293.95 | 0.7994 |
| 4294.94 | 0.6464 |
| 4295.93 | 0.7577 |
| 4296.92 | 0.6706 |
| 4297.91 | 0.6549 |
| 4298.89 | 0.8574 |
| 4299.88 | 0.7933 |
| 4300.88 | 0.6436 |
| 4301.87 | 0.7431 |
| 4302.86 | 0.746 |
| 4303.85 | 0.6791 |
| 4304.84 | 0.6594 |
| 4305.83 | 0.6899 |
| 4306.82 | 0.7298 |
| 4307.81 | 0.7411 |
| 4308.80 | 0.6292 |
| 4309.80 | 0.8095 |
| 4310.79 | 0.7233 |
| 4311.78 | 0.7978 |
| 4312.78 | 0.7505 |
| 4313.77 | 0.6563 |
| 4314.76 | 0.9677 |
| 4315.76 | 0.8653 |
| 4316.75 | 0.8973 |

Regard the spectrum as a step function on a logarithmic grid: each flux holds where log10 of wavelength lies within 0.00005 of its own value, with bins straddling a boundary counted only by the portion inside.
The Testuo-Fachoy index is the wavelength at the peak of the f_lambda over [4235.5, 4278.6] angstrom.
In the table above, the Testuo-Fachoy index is 4244.80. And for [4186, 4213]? 4189.45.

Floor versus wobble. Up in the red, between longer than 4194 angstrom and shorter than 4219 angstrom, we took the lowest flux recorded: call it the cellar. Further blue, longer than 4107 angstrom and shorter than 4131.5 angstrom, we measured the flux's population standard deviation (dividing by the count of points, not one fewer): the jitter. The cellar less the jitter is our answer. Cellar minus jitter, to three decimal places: 0.509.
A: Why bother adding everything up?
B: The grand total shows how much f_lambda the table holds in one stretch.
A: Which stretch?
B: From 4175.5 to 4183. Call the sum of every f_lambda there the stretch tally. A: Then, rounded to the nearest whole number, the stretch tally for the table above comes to 6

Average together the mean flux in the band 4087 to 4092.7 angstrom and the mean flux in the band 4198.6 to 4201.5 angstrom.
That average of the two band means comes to 0.756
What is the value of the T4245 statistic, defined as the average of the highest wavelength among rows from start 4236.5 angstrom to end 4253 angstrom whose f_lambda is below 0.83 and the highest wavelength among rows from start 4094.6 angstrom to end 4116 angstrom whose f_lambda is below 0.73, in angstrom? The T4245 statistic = 4184.2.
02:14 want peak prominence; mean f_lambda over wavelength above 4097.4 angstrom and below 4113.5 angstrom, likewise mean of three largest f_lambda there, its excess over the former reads 0.154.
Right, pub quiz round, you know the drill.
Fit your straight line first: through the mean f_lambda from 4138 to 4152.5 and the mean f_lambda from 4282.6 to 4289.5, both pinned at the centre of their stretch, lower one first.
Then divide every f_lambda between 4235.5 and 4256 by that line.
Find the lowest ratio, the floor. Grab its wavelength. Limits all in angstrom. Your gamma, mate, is 4255.56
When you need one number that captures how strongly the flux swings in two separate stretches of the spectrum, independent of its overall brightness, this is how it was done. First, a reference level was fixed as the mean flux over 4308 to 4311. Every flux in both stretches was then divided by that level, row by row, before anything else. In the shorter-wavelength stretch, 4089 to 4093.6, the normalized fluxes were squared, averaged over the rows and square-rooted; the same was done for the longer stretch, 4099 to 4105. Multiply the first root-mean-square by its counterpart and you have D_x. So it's 0.95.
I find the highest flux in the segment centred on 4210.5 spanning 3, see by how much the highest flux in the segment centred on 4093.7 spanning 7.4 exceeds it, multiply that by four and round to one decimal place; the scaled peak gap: 0.4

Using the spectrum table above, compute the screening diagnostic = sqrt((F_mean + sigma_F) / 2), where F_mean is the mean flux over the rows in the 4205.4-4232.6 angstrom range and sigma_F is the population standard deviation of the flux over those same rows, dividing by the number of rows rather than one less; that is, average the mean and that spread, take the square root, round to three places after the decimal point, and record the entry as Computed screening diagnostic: 0.650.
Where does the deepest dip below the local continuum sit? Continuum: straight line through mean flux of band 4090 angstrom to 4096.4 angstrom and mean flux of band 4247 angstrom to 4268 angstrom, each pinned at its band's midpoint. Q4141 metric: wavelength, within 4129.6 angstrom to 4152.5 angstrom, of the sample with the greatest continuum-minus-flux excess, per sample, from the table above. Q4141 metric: 4133.87 angstrom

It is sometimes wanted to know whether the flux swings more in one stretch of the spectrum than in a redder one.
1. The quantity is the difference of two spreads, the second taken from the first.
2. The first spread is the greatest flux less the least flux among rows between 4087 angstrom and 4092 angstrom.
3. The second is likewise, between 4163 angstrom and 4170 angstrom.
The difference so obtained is 0.05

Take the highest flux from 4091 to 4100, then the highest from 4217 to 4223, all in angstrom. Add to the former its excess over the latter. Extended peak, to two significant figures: 0.95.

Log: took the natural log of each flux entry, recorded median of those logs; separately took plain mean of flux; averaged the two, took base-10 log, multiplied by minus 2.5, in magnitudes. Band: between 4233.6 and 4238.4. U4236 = 1.30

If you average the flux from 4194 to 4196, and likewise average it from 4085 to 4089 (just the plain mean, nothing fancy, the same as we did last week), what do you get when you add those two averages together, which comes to 1.63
